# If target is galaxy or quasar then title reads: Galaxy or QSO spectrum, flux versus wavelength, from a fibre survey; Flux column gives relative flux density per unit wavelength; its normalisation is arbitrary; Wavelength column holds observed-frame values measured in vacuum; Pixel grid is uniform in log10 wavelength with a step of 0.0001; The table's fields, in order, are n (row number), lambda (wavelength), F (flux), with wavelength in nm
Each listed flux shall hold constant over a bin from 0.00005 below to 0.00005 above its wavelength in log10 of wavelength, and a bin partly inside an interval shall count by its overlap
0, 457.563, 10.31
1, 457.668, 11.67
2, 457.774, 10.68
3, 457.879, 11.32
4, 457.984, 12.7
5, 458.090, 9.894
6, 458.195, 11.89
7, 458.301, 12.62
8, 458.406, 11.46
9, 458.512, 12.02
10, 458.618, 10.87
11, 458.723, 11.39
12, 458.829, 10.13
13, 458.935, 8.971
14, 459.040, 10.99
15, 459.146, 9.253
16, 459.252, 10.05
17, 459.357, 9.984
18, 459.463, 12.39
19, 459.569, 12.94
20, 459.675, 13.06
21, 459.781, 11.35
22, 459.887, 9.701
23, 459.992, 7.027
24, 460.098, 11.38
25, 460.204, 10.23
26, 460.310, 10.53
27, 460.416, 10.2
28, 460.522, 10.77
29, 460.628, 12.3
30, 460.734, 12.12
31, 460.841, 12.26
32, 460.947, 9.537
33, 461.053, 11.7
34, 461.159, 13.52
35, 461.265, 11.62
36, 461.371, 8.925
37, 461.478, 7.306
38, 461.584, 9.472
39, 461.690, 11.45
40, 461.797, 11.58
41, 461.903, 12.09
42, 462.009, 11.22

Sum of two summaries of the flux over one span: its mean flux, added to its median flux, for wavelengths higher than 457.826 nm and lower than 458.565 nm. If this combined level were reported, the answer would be 23.6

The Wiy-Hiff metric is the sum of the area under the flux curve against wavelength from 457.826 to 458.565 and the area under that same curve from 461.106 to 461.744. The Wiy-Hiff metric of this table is 15.3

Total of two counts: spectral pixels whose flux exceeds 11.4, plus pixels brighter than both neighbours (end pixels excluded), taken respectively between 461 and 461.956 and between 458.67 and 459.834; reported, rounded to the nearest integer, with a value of 9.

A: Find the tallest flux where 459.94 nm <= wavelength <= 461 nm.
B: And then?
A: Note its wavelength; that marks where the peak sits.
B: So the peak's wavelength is 460.628 nm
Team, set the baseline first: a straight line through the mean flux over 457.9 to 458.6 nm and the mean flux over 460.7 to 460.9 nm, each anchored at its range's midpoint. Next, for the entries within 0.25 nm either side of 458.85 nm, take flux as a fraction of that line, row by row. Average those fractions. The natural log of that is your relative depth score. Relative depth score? -0.12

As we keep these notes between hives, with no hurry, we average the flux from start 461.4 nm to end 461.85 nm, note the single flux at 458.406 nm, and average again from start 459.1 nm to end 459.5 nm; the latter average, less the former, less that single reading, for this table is -11.0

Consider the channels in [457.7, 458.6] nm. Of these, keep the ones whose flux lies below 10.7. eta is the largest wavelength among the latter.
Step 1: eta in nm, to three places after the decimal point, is 458.090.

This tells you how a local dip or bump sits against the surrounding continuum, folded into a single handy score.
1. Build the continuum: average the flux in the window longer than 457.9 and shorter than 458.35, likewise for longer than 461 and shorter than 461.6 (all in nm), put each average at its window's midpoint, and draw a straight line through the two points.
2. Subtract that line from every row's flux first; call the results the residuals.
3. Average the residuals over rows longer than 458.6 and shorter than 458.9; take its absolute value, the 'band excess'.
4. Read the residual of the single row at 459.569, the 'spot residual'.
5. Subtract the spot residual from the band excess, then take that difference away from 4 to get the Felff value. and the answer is 5.0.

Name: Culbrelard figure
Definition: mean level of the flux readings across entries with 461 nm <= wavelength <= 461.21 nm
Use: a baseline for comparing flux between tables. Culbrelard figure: 12.6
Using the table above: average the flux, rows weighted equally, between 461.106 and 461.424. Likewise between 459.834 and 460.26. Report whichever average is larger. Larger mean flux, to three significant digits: 11.4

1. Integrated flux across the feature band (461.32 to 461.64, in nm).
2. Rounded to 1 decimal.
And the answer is 2.7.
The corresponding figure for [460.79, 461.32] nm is 6.2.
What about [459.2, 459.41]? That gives 2.1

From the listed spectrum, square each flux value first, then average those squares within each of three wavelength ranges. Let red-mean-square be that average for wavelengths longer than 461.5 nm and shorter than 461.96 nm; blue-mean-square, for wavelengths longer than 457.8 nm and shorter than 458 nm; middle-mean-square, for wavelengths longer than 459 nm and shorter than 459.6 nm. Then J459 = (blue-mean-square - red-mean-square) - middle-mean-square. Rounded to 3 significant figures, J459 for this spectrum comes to -102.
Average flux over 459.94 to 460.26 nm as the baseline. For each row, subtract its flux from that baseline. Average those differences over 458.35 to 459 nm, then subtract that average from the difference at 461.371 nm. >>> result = 1.9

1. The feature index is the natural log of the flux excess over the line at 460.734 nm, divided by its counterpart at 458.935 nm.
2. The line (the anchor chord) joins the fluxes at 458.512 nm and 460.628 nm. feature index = -2.8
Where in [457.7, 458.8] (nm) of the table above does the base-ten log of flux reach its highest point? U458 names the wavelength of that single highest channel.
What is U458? 457.984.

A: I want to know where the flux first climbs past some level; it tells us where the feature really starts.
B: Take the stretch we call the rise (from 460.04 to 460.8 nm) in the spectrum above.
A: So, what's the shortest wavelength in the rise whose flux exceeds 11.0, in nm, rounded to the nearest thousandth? 460.098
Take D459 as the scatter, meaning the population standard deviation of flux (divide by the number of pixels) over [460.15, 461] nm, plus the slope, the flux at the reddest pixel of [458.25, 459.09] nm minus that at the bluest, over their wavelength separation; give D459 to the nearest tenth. -1.2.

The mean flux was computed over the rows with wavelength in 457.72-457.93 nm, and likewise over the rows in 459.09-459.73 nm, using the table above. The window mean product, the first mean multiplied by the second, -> 124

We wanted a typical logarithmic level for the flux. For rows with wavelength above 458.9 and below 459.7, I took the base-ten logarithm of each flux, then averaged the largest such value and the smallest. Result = 1.034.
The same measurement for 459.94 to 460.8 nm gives 0.968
